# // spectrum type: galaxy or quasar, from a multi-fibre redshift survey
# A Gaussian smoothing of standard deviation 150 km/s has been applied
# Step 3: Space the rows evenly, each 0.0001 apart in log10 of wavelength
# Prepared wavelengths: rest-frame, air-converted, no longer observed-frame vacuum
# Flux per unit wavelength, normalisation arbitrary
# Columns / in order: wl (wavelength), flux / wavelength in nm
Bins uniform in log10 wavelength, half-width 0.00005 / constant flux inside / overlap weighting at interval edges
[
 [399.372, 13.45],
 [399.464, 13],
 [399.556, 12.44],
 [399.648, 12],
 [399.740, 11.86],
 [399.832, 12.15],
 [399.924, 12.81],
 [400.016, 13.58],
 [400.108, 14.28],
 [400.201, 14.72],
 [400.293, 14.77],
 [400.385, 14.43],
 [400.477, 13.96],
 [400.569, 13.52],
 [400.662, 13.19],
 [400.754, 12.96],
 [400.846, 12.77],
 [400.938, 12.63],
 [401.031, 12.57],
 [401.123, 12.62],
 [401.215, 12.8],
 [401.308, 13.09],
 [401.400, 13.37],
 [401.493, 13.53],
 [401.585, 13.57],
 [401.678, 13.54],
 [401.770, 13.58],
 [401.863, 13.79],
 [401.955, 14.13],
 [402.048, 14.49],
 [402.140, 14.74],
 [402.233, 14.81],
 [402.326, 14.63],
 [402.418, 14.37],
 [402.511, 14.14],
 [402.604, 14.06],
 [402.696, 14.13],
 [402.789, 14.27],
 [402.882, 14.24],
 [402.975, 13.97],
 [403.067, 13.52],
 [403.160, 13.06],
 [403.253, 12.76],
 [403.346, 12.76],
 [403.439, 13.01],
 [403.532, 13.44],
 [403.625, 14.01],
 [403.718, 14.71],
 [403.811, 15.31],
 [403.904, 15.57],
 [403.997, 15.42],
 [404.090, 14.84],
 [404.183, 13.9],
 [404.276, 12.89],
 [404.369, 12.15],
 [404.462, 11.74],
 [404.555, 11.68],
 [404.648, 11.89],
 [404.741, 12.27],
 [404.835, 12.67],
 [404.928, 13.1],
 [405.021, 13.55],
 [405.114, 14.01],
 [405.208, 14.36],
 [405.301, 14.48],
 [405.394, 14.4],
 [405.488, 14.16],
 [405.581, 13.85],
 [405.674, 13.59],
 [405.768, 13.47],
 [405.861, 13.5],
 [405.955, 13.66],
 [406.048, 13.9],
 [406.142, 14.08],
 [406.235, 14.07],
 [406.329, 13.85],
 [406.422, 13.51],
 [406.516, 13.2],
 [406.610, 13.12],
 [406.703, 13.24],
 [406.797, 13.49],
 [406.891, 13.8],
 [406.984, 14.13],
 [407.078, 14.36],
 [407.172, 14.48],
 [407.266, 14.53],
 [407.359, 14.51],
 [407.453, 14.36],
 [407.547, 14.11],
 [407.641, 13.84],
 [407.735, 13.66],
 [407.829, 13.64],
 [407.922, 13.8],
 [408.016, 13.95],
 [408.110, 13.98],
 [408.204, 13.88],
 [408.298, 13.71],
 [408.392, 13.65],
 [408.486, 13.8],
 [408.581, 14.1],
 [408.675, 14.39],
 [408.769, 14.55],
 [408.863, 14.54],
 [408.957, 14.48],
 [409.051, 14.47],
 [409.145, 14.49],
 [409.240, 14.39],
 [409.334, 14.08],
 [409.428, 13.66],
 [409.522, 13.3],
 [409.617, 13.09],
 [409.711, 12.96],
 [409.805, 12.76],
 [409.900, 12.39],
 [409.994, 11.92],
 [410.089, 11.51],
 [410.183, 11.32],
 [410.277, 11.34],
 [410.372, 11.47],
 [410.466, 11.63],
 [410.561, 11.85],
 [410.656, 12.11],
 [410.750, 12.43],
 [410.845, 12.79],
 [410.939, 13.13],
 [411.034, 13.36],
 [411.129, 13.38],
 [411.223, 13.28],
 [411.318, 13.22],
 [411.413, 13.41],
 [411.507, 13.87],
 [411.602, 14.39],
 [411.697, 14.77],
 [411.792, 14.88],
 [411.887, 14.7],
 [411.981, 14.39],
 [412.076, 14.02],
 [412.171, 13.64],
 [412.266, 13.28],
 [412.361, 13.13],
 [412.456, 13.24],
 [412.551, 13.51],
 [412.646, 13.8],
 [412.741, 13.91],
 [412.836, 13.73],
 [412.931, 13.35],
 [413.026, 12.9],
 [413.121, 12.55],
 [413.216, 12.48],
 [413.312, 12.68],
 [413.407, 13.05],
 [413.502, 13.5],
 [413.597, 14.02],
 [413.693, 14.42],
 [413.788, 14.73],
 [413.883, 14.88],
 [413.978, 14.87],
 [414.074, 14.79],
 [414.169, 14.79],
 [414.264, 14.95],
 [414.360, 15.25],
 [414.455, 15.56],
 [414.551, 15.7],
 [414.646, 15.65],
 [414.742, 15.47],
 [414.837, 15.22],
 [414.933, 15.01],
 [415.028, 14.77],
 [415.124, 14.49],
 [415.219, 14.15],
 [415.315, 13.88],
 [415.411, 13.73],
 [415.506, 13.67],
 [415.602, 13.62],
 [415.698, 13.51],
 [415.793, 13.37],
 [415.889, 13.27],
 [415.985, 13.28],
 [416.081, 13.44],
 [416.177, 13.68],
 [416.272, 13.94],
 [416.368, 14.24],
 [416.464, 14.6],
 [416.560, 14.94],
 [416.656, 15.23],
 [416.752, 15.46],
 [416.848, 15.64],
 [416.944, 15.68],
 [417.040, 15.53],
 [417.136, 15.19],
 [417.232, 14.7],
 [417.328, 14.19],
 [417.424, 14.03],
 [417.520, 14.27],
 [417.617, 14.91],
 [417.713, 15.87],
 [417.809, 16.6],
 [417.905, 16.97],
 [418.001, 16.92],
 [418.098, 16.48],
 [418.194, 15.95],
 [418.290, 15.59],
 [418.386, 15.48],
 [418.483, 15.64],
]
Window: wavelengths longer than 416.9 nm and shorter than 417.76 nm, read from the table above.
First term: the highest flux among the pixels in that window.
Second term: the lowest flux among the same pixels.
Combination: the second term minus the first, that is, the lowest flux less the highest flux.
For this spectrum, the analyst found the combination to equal -1.84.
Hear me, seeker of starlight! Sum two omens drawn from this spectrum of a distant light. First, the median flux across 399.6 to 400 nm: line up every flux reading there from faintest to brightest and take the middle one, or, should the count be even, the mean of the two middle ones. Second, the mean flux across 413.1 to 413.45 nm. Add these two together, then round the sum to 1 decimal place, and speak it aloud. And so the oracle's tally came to 24.8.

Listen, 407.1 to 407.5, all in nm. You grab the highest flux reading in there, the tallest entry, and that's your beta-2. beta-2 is 14.53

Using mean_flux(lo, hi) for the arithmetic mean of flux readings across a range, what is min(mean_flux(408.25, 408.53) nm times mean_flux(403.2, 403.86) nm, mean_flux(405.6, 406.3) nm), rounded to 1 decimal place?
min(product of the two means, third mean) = 13.8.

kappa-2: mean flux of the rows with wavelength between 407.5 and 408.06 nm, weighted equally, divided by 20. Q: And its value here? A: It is 0.692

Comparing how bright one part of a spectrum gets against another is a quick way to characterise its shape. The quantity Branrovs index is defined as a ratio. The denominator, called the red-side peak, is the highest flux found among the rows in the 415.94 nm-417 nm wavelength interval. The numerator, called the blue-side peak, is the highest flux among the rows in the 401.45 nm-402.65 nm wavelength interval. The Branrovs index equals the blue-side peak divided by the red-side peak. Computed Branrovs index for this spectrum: 0.94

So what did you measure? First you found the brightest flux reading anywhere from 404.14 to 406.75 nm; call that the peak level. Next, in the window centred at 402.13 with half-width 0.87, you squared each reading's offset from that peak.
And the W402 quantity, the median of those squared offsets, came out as 0.12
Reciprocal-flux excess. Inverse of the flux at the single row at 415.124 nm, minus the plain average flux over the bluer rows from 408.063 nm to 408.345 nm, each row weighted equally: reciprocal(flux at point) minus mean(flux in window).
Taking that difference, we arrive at -13.8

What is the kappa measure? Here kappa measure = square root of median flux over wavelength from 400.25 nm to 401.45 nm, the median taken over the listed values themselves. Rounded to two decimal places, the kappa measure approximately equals 3.62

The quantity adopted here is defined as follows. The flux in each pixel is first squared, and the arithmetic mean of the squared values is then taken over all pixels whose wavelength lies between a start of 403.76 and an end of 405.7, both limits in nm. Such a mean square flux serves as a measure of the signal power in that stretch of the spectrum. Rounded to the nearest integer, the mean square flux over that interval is 187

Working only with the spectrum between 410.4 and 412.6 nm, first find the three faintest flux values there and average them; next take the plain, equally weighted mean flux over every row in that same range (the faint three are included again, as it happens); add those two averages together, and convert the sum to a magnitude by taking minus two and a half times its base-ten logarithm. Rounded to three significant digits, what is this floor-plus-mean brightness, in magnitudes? -3.51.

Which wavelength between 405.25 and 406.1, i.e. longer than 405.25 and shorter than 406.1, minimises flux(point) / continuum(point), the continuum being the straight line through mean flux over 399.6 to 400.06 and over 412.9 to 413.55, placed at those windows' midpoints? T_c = 405.768 nm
